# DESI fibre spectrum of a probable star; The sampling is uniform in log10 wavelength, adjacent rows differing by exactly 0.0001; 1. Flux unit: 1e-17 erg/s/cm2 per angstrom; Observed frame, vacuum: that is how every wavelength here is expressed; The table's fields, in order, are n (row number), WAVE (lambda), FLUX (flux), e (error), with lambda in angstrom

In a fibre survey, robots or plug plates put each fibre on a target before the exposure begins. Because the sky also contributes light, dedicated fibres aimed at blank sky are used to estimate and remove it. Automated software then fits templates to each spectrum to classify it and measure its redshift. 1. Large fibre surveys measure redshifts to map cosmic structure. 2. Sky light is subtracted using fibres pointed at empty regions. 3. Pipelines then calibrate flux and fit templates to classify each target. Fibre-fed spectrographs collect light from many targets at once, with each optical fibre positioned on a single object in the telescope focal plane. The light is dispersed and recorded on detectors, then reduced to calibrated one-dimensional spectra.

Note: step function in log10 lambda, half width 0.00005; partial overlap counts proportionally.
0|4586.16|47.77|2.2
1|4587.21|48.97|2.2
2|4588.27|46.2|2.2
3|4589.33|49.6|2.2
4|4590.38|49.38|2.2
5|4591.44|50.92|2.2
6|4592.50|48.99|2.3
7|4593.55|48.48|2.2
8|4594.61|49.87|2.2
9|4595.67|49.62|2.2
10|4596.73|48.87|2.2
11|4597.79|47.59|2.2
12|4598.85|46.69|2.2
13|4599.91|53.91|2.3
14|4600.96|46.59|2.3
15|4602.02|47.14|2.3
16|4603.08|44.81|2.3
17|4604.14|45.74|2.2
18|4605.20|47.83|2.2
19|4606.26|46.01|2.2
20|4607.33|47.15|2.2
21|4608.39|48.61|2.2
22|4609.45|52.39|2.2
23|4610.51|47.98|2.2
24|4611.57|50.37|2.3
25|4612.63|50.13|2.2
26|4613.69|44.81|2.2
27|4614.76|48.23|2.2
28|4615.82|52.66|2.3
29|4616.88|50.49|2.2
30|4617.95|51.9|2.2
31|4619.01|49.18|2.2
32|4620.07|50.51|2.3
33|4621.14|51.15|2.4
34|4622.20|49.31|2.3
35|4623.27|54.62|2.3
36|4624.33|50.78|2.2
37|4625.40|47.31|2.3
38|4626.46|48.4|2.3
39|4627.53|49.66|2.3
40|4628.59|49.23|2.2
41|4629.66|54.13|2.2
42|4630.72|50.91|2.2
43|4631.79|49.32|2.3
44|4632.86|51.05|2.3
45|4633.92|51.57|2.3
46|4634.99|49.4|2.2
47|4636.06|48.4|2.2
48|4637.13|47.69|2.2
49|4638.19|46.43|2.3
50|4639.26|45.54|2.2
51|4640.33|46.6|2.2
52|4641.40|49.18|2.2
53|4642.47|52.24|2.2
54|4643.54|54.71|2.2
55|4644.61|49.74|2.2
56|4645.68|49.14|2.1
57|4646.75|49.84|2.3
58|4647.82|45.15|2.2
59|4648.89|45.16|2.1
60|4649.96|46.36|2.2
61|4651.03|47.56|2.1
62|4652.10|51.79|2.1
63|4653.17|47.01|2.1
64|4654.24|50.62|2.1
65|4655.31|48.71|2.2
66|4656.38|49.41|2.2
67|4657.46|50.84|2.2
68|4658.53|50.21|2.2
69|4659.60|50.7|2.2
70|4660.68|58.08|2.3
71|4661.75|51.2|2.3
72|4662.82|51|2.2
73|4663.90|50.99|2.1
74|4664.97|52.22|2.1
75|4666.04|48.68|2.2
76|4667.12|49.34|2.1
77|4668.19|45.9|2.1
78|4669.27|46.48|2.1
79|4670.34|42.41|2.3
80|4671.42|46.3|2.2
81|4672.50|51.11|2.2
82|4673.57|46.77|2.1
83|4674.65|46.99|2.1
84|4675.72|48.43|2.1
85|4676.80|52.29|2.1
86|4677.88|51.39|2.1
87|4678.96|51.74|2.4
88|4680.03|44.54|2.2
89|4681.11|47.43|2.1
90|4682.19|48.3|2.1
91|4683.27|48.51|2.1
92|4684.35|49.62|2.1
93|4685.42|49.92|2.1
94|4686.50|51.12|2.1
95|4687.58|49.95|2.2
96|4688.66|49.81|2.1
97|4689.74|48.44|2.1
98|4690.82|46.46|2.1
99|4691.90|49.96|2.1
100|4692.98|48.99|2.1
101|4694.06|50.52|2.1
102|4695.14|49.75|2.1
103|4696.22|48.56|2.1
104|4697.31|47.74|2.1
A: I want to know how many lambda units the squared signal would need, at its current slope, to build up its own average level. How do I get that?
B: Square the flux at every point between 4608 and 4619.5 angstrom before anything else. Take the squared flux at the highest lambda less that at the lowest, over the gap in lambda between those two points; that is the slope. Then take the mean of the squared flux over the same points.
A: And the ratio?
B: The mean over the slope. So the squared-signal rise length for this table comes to 472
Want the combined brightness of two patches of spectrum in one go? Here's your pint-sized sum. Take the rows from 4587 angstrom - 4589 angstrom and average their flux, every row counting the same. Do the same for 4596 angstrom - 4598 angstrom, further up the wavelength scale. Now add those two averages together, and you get 95.8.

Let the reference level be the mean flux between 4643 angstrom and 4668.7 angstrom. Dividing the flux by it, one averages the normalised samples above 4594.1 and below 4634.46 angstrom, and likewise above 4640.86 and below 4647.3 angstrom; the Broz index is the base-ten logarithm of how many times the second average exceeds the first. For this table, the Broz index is 0.012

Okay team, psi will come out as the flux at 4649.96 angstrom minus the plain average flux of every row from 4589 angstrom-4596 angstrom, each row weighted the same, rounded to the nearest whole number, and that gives -3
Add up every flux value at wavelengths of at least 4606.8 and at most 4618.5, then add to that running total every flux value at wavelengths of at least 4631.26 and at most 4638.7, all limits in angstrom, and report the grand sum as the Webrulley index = 889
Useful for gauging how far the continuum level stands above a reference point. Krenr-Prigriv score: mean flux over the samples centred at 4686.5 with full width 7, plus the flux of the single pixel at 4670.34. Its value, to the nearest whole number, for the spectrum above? 92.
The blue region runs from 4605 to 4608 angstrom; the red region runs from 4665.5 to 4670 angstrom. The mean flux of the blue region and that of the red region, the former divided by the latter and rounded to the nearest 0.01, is 0.99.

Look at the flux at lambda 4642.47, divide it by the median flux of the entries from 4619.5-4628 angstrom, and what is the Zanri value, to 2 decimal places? 1.04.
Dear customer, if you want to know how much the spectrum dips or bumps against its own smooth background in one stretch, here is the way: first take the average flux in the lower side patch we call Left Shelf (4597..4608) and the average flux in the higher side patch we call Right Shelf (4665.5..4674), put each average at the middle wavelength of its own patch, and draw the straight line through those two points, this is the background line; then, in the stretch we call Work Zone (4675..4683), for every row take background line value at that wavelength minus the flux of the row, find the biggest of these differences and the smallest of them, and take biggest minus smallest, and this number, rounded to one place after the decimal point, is 7.7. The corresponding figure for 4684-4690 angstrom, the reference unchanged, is 2.7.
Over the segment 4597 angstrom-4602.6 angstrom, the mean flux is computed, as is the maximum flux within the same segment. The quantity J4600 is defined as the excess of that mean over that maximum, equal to -5.5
